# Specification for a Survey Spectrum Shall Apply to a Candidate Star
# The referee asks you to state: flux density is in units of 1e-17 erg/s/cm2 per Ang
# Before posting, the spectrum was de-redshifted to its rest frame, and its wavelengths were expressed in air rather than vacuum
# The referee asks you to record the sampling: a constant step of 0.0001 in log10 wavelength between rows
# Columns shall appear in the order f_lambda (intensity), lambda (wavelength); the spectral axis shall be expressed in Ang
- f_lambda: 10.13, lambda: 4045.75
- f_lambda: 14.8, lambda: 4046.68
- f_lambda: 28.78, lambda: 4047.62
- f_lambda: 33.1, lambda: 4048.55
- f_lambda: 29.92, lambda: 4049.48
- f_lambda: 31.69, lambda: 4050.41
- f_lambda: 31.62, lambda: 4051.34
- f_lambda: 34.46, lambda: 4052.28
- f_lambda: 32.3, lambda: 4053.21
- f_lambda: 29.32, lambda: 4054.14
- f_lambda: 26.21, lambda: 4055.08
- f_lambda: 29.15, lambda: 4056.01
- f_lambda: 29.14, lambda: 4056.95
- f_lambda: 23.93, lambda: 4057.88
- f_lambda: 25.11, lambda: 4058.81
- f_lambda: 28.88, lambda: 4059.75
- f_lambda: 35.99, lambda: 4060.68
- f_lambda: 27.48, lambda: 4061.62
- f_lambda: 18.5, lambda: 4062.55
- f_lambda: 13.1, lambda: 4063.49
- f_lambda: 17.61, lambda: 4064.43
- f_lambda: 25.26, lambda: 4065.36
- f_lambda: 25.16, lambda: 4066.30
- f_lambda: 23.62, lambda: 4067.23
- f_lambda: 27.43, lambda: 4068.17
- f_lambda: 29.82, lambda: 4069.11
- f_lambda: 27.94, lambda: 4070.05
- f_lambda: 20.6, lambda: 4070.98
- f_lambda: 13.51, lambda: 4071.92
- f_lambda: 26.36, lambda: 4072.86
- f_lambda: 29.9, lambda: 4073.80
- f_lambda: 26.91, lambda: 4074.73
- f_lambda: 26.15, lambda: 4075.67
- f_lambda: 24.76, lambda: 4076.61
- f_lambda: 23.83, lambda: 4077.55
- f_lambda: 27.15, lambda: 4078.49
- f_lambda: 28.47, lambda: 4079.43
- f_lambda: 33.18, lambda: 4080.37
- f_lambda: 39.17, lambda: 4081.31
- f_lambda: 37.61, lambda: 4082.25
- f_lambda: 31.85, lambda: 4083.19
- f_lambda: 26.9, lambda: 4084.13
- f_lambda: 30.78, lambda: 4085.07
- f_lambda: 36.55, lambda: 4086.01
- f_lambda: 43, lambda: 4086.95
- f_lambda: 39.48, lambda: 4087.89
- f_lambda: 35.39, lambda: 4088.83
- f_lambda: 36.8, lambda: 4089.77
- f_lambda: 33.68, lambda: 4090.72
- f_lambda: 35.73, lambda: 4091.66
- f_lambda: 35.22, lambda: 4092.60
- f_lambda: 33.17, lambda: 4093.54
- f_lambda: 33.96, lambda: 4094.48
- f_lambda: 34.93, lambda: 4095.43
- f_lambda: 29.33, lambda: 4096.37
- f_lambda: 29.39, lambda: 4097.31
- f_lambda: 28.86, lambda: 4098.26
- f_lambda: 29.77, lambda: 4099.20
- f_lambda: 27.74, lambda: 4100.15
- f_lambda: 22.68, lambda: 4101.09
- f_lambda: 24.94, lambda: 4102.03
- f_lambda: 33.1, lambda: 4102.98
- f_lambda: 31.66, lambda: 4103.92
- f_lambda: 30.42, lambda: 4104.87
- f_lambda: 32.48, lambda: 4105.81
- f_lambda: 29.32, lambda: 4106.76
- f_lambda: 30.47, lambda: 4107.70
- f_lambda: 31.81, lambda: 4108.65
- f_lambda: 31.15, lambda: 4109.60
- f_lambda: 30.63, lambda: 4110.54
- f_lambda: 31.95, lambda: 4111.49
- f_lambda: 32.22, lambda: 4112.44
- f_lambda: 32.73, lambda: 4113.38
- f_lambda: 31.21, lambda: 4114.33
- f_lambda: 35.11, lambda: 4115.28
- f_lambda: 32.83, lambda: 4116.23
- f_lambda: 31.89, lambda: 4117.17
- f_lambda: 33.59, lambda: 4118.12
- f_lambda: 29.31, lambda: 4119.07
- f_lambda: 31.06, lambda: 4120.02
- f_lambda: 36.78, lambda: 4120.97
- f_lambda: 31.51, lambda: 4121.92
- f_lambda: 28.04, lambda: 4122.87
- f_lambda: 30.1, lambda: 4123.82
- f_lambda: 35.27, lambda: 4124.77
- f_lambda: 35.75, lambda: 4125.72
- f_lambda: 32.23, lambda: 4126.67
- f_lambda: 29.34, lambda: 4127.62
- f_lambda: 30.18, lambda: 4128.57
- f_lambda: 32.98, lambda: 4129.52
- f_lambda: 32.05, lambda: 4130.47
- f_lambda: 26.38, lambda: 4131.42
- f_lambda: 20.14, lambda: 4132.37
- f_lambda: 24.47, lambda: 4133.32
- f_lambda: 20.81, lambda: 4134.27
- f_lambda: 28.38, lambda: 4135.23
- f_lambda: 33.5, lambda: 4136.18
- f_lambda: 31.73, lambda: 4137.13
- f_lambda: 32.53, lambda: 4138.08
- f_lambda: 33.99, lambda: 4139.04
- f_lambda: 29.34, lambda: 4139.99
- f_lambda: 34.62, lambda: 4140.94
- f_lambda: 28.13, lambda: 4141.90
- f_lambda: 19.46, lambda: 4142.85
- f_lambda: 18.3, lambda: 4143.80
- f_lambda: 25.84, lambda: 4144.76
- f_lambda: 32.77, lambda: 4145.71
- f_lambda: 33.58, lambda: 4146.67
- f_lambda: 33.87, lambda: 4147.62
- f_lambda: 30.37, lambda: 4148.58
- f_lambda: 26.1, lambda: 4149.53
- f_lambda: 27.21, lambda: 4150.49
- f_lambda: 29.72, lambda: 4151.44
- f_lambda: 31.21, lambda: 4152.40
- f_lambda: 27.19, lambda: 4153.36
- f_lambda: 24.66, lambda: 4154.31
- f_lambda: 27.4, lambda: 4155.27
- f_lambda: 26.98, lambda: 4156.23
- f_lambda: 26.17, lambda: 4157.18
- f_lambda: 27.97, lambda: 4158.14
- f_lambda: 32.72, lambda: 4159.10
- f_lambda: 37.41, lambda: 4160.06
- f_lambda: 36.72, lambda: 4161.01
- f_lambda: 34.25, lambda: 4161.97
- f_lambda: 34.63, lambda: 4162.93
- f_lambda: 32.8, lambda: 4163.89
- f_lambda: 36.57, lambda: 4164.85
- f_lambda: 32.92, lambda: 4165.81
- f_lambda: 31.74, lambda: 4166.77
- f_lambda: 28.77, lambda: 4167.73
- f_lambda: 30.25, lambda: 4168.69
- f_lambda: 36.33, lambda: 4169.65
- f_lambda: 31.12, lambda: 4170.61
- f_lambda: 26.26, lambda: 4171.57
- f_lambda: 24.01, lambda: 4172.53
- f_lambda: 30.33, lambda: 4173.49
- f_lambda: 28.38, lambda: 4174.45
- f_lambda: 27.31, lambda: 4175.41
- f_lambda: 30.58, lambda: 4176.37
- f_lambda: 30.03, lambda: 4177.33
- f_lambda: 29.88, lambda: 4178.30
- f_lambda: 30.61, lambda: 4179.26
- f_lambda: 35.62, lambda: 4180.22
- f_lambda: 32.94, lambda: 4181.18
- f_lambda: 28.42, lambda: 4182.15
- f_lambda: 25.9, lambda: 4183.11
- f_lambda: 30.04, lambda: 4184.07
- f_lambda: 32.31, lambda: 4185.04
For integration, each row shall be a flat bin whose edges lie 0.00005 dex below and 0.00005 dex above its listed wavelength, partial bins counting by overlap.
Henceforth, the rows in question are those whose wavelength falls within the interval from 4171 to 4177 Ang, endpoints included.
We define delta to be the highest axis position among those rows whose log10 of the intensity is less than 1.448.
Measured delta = 4175.41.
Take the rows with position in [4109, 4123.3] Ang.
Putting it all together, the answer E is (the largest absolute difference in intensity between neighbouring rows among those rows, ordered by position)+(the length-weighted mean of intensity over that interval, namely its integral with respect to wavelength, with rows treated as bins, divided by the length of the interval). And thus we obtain 37.7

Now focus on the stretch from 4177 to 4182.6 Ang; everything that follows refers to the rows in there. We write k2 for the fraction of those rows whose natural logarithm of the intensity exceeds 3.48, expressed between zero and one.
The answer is 0.33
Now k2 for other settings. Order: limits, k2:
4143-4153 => 0.30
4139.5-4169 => 0.39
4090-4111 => 0.36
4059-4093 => 0.33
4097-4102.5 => 0.00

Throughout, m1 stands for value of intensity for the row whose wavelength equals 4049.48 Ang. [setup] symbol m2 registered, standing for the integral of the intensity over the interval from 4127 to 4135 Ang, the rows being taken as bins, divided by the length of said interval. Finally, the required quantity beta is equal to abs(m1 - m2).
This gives 2.7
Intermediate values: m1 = 29.92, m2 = 27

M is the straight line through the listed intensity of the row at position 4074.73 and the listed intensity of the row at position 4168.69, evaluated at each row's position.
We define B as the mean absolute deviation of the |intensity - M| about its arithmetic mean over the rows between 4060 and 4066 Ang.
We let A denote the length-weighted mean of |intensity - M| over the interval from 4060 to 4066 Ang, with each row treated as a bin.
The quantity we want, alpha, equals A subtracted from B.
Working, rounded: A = 6.7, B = 3.9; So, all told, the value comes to -2.81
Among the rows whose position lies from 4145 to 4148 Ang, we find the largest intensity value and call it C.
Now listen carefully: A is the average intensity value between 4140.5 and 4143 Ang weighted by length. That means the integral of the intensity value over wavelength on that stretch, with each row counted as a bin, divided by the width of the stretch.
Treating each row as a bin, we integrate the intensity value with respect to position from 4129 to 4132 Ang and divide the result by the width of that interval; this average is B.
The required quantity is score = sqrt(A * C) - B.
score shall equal 1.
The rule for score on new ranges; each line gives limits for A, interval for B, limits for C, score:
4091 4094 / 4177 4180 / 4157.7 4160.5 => 5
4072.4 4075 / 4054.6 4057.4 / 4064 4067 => -2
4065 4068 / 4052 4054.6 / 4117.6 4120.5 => -3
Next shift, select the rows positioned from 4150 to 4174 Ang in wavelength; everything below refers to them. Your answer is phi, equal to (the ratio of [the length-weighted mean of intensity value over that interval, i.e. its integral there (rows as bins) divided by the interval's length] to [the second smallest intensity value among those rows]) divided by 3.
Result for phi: 0.41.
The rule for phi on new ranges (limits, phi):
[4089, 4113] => 0.42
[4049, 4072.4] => 0.65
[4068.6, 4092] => 0.49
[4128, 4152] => 0.49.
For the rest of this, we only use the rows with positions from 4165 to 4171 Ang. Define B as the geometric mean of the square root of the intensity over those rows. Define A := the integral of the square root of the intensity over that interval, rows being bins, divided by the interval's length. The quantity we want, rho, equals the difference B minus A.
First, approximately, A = 5.66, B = 5.64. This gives -0.0251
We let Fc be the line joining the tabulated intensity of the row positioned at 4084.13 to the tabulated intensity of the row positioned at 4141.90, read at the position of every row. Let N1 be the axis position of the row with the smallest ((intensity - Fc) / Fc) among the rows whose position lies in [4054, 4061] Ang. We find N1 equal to 4057.88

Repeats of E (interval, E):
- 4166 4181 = 36.5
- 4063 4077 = 36.7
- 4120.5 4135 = 35.9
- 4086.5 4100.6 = 39.3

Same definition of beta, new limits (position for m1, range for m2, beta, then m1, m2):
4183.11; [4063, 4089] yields 2.3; 25.9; 28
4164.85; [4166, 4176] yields 7.0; 36.57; 30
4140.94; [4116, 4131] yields 2.6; 34.62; 32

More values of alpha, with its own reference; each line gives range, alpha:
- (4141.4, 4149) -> -1.98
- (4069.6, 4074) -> -1.04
